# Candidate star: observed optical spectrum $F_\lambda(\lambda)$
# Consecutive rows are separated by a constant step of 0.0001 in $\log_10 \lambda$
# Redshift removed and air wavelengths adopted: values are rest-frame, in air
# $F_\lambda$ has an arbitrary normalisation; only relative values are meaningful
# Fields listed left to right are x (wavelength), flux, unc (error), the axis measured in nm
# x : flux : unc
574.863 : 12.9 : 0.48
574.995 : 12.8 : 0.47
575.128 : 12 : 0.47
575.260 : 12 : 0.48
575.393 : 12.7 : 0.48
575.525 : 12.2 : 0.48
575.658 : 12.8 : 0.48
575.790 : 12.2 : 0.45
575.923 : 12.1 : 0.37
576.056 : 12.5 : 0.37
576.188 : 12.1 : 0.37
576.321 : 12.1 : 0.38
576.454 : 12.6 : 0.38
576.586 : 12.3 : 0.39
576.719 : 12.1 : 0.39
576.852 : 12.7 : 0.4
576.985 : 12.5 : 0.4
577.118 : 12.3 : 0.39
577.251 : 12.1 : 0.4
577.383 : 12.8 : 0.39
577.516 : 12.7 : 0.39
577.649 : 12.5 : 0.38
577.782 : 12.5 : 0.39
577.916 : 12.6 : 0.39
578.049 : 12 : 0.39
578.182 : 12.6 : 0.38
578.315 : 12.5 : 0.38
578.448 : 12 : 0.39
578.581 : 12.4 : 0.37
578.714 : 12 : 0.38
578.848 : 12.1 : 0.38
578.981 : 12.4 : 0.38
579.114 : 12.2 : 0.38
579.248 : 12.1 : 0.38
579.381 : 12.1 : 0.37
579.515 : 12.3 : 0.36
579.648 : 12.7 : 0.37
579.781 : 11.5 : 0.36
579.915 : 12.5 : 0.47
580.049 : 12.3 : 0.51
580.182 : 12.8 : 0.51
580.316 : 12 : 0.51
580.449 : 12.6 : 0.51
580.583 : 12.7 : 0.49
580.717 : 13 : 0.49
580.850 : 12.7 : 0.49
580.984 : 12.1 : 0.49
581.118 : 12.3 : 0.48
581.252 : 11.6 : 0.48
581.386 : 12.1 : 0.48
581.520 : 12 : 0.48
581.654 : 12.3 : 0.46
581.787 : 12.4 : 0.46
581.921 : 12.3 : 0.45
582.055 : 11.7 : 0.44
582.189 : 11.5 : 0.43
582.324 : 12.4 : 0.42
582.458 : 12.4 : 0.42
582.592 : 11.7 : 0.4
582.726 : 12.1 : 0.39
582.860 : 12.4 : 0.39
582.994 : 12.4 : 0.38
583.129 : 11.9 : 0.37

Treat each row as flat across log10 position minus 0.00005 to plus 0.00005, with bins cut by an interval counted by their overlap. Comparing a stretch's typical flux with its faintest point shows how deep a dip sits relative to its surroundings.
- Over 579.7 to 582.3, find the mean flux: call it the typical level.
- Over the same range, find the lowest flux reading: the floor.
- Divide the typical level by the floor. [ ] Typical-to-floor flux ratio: 1.06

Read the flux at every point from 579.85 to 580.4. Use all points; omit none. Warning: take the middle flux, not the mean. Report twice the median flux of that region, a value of 24.8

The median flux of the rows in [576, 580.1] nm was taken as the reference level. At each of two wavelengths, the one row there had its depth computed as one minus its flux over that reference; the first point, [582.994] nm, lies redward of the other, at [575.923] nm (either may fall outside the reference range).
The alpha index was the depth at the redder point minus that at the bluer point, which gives -0.02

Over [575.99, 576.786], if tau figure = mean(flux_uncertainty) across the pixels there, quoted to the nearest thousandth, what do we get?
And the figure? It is 0.380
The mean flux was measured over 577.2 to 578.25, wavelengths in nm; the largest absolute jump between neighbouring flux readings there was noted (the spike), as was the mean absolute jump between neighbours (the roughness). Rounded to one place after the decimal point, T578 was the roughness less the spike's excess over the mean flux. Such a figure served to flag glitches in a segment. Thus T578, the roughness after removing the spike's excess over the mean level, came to 12.1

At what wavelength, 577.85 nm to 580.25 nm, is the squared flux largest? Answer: 580.182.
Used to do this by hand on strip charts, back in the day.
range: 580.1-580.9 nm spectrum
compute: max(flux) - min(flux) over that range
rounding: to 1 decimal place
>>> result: 1.0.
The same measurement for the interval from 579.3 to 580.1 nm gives 1.2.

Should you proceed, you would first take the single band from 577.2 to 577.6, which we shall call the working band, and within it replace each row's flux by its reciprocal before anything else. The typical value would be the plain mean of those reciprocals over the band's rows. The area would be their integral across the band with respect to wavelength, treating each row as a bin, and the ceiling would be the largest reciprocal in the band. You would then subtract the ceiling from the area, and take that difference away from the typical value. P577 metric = 0.131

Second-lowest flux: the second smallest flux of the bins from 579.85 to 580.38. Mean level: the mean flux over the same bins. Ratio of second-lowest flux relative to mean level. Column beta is 0.992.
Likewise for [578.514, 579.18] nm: 0.990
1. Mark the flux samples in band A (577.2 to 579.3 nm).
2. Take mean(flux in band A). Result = 12.3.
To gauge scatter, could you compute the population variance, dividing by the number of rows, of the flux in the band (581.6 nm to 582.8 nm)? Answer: 0.11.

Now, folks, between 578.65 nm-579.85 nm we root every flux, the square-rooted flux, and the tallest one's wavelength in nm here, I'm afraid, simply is 579.648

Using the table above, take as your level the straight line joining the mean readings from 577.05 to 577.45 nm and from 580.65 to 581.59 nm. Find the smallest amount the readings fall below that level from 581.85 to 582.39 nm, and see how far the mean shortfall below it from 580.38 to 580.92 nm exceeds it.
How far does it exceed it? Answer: -0.3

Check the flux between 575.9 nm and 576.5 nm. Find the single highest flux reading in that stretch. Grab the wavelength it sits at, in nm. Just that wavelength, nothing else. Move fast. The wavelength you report 576.454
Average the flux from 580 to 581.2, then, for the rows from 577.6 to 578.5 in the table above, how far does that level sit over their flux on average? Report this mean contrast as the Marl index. 0.11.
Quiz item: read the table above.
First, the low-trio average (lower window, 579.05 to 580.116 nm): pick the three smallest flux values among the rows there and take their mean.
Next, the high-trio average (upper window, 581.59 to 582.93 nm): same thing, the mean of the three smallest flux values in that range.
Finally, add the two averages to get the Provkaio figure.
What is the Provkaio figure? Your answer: 23.5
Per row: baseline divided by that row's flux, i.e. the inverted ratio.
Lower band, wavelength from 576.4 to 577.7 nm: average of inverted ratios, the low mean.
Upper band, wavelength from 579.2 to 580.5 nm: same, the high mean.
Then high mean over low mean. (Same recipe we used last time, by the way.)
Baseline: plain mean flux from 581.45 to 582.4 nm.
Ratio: 1.014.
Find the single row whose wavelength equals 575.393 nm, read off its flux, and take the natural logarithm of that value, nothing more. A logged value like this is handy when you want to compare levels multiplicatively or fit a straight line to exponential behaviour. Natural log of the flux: 2.54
